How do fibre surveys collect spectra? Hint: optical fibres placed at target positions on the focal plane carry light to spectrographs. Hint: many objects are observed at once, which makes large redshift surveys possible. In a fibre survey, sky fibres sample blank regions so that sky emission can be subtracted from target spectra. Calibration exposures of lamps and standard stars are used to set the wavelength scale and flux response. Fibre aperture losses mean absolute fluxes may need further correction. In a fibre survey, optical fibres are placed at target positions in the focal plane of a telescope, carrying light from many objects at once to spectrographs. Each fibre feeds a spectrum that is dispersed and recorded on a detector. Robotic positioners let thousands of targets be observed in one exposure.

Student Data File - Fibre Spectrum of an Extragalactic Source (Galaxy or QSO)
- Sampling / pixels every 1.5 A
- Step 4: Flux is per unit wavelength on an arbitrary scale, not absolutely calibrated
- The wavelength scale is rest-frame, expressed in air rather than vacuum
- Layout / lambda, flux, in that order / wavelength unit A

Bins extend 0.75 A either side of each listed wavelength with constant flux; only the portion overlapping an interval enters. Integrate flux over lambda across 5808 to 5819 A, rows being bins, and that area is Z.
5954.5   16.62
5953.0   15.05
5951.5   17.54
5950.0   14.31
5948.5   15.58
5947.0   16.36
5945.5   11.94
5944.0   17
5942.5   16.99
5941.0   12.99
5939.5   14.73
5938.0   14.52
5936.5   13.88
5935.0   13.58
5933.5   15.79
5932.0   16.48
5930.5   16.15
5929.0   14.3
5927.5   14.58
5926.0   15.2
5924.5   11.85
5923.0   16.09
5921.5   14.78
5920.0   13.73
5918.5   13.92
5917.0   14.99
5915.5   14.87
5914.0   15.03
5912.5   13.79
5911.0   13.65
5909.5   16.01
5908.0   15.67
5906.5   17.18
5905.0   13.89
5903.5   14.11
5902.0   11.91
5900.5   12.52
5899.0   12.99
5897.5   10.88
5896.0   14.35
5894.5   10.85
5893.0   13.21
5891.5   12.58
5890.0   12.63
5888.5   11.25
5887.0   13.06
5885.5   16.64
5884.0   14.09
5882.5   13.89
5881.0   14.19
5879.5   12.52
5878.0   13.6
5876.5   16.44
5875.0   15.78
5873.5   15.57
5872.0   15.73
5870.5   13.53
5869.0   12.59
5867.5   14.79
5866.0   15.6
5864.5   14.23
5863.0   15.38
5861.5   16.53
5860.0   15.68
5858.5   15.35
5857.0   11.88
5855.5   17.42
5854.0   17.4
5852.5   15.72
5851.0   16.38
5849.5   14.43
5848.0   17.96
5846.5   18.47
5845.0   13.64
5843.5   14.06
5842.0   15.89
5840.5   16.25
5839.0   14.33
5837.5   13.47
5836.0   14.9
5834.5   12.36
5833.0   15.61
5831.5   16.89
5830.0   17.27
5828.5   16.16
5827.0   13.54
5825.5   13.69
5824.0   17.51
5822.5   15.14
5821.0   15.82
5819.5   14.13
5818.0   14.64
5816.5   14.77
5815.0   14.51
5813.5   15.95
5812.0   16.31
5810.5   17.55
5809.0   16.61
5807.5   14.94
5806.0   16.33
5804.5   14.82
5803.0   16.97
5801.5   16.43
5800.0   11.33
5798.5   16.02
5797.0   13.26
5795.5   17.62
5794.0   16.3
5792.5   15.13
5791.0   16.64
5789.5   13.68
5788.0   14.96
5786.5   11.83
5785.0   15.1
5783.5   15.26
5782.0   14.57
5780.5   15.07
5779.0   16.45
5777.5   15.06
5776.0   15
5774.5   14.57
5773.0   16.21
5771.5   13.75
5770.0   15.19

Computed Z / 173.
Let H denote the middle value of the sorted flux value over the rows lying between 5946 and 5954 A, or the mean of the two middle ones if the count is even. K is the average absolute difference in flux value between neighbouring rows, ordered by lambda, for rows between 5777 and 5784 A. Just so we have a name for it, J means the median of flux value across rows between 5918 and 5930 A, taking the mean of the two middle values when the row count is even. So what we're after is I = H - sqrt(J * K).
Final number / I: 11.8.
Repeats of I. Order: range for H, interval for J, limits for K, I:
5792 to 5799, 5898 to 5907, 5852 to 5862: 10.9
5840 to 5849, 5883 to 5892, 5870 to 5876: 12.8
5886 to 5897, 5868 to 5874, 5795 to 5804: 5.5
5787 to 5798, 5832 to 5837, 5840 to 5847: 9.9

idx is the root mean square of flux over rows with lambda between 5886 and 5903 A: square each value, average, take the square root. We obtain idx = 12.4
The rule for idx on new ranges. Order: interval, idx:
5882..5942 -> 14.1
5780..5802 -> 15.0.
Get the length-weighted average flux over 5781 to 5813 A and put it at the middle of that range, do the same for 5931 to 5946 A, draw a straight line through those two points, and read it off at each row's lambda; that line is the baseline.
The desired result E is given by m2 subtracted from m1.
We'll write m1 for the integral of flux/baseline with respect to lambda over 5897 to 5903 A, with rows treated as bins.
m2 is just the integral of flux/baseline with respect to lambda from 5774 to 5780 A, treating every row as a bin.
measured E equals -1.07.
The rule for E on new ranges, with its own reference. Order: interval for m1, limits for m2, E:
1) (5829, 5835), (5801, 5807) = -0.11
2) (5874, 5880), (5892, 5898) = 0.90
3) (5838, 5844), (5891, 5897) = 0.90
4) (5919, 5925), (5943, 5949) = -0.47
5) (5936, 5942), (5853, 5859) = -0.44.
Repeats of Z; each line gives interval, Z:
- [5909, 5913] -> 58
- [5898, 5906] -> 105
